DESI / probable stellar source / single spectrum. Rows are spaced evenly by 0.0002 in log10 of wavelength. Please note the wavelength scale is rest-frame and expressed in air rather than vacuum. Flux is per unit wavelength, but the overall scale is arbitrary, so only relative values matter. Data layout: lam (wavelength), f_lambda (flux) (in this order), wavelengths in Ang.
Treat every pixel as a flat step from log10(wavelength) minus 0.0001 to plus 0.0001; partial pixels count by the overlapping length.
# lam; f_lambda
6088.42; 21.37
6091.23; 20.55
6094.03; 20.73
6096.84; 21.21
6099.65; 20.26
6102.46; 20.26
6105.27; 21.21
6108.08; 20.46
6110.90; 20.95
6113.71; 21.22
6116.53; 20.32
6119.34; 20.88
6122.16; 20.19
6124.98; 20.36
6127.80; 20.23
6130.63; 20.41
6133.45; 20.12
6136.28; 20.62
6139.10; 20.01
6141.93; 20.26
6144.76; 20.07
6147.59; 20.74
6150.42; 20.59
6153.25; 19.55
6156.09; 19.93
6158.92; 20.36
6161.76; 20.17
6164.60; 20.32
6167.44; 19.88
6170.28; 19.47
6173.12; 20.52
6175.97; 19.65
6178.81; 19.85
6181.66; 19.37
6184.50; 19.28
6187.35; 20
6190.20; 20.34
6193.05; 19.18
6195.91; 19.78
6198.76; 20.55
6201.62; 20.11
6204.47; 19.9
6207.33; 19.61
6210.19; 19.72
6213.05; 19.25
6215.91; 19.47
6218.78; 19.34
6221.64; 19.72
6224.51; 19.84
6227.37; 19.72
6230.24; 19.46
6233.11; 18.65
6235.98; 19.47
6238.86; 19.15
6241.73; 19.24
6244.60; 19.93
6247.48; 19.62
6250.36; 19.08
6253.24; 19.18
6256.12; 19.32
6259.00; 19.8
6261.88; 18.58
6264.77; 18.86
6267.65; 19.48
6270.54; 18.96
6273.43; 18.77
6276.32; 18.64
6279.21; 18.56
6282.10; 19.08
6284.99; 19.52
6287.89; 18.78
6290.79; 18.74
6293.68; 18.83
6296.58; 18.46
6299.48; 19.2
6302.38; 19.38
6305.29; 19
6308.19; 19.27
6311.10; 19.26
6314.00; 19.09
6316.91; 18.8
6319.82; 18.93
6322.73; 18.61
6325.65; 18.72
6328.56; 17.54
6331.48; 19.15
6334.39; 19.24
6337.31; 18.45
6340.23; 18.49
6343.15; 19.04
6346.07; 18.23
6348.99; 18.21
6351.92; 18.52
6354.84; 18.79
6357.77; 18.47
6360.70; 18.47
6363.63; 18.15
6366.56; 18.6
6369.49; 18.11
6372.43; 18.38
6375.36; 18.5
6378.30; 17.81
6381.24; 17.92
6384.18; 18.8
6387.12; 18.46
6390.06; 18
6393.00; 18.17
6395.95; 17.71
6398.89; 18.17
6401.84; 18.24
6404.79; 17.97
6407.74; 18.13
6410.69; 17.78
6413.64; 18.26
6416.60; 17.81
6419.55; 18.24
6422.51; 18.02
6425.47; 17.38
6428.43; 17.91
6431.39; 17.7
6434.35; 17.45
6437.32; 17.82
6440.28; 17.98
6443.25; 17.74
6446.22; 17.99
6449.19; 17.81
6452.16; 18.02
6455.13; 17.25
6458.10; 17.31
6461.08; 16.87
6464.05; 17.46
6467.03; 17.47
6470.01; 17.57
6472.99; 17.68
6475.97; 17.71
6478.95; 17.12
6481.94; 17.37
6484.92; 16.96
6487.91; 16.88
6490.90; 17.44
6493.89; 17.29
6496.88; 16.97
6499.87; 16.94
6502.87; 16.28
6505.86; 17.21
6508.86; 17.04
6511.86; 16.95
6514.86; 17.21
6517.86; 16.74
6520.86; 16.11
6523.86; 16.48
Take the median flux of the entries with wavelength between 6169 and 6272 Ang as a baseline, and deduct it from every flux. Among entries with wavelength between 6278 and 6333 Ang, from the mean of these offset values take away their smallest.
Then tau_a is 1.35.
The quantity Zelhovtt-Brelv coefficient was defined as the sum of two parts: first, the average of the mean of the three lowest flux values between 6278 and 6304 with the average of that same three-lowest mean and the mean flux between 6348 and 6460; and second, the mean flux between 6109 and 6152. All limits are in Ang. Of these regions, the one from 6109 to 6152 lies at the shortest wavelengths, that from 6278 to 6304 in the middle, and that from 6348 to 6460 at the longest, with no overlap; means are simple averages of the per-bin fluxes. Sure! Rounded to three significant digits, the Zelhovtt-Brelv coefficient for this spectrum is 38.9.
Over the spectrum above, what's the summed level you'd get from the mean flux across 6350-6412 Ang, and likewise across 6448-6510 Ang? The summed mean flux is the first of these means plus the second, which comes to 35.5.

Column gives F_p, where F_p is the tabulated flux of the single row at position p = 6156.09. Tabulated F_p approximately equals 19.93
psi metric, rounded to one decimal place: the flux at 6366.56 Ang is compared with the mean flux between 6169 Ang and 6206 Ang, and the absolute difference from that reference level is 1.2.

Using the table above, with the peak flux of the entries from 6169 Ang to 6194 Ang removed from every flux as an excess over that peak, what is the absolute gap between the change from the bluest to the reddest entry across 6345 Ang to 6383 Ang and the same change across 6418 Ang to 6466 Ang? 0.47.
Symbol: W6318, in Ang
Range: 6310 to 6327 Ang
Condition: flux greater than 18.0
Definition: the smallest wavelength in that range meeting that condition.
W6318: 6311.10 Ang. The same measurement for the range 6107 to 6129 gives 6108.08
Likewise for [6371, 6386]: 6372.43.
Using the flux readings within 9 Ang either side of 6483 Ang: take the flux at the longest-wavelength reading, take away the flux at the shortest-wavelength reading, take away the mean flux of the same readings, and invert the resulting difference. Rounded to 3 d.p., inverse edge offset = -0.057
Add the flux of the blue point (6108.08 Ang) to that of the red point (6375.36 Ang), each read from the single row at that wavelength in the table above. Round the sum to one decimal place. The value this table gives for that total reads 39.0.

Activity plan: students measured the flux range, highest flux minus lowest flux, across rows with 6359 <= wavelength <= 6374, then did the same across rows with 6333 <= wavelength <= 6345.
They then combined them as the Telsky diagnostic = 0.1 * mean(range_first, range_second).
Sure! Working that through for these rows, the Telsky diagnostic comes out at 0.064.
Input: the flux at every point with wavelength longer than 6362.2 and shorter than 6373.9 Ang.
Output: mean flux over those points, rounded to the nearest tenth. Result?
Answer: 18.3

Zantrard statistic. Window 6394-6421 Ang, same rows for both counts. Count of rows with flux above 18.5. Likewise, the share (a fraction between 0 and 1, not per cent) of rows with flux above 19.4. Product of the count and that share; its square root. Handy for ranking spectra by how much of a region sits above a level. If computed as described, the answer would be 0.0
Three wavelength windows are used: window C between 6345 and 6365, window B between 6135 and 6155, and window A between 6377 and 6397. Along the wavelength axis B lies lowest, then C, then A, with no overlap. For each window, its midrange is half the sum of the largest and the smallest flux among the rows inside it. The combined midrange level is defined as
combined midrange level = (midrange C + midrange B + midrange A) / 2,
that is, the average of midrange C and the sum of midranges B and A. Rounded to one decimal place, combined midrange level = 28.4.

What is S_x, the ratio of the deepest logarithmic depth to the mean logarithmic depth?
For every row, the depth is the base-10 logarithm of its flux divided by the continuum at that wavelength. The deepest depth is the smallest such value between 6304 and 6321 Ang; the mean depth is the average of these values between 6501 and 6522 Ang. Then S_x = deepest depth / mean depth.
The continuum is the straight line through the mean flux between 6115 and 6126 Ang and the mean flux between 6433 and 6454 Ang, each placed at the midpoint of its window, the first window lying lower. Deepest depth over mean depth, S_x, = 0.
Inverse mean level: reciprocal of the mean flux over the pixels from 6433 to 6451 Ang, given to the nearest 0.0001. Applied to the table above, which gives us 0.0562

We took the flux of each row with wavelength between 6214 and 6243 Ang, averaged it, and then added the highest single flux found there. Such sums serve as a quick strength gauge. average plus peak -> 39.2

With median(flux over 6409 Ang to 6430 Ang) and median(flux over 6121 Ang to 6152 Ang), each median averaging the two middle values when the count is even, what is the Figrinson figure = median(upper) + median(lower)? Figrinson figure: 38.2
